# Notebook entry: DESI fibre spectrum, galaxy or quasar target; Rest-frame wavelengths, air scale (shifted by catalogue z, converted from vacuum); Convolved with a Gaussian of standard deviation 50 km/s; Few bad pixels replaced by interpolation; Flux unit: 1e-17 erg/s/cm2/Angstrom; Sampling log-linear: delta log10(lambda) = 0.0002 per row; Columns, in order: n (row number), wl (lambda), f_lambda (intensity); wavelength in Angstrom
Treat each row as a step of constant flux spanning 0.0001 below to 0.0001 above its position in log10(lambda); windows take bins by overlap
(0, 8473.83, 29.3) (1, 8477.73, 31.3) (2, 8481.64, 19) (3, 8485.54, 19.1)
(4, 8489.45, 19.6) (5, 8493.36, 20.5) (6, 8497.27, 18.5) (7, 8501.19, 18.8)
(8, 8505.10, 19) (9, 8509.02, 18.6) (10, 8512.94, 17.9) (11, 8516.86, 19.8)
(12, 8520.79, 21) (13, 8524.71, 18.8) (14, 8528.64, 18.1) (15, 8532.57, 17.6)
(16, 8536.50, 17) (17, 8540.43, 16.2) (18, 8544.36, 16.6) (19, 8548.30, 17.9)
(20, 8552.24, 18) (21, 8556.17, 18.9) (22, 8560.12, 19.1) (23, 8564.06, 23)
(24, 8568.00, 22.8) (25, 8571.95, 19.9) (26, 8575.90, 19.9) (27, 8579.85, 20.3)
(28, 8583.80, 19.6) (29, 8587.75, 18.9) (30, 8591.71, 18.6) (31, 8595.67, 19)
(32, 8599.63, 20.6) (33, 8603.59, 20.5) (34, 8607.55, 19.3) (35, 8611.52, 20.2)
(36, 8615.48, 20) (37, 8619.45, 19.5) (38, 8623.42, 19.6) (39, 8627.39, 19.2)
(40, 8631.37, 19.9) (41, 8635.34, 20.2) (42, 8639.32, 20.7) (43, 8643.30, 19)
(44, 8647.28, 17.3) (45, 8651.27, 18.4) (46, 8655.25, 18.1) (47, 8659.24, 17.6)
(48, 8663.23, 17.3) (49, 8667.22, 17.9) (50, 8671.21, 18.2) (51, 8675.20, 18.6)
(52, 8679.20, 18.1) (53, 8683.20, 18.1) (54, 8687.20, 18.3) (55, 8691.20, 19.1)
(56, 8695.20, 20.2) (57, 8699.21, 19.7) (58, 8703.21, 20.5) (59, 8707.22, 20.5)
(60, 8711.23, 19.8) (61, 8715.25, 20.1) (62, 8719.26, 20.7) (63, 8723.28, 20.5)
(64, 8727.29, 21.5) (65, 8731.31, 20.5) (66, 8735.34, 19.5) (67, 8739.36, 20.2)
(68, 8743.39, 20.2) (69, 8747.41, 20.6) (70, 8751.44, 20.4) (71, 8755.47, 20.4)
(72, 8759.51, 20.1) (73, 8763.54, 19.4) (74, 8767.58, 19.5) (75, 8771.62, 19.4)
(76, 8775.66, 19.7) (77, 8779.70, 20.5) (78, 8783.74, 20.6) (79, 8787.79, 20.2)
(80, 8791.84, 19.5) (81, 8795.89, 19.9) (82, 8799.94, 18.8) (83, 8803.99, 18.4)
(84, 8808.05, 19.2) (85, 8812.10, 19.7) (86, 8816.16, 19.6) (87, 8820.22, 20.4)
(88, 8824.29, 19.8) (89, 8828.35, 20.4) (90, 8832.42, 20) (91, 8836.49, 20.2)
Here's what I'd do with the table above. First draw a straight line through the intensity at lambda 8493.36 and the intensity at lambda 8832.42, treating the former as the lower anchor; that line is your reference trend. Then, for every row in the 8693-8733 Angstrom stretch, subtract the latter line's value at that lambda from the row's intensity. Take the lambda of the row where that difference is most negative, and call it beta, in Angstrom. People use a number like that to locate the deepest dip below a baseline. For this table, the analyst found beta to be 8699.21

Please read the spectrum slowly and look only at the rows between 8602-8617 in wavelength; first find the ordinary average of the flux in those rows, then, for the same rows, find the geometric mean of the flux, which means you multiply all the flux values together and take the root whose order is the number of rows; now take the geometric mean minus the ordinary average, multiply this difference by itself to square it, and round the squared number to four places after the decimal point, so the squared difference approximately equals 0.0000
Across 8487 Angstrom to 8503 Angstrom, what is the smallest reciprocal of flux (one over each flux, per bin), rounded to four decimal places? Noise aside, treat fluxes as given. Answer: 0.0488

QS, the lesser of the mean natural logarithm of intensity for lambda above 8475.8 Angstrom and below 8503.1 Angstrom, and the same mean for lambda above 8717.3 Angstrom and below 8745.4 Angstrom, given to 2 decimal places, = 3.02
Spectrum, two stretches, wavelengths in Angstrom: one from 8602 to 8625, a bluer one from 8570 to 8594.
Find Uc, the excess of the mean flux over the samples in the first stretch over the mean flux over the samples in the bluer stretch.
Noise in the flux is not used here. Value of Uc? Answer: 0.32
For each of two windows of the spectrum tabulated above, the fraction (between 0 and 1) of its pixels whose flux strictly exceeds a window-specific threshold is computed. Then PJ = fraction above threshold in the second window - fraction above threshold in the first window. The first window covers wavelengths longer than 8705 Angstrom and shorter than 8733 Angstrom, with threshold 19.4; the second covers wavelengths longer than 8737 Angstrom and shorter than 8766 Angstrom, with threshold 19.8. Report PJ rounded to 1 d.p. -0.1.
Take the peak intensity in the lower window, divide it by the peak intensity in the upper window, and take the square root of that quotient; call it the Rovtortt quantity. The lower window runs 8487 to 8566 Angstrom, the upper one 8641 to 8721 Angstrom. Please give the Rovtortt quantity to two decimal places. 1.05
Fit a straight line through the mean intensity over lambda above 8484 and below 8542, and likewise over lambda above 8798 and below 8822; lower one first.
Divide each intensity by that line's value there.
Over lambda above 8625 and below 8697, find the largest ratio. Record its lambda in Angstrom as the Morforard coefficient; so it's 8639.32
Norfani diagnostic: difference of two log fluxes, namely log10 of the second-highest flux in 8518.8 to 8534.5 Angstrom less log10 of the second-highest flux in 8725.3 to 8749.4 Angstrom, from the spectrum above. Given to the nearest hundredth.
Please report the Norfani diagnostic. -0.04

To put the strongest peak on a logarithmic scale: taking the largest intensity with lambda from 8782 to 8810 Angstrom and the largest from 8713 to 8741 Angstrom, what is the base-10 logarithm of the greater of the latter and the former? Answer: 1.33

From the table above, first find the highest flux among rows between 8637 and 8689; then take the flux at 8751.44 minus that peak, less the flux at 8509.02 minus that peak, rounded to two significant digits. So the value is 1.8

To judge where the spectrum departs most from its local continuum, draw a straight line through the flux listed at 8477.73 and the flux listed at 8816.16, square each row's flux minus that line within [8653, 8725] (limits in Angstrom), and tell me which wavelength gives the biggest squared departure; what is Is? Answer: 8663.23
